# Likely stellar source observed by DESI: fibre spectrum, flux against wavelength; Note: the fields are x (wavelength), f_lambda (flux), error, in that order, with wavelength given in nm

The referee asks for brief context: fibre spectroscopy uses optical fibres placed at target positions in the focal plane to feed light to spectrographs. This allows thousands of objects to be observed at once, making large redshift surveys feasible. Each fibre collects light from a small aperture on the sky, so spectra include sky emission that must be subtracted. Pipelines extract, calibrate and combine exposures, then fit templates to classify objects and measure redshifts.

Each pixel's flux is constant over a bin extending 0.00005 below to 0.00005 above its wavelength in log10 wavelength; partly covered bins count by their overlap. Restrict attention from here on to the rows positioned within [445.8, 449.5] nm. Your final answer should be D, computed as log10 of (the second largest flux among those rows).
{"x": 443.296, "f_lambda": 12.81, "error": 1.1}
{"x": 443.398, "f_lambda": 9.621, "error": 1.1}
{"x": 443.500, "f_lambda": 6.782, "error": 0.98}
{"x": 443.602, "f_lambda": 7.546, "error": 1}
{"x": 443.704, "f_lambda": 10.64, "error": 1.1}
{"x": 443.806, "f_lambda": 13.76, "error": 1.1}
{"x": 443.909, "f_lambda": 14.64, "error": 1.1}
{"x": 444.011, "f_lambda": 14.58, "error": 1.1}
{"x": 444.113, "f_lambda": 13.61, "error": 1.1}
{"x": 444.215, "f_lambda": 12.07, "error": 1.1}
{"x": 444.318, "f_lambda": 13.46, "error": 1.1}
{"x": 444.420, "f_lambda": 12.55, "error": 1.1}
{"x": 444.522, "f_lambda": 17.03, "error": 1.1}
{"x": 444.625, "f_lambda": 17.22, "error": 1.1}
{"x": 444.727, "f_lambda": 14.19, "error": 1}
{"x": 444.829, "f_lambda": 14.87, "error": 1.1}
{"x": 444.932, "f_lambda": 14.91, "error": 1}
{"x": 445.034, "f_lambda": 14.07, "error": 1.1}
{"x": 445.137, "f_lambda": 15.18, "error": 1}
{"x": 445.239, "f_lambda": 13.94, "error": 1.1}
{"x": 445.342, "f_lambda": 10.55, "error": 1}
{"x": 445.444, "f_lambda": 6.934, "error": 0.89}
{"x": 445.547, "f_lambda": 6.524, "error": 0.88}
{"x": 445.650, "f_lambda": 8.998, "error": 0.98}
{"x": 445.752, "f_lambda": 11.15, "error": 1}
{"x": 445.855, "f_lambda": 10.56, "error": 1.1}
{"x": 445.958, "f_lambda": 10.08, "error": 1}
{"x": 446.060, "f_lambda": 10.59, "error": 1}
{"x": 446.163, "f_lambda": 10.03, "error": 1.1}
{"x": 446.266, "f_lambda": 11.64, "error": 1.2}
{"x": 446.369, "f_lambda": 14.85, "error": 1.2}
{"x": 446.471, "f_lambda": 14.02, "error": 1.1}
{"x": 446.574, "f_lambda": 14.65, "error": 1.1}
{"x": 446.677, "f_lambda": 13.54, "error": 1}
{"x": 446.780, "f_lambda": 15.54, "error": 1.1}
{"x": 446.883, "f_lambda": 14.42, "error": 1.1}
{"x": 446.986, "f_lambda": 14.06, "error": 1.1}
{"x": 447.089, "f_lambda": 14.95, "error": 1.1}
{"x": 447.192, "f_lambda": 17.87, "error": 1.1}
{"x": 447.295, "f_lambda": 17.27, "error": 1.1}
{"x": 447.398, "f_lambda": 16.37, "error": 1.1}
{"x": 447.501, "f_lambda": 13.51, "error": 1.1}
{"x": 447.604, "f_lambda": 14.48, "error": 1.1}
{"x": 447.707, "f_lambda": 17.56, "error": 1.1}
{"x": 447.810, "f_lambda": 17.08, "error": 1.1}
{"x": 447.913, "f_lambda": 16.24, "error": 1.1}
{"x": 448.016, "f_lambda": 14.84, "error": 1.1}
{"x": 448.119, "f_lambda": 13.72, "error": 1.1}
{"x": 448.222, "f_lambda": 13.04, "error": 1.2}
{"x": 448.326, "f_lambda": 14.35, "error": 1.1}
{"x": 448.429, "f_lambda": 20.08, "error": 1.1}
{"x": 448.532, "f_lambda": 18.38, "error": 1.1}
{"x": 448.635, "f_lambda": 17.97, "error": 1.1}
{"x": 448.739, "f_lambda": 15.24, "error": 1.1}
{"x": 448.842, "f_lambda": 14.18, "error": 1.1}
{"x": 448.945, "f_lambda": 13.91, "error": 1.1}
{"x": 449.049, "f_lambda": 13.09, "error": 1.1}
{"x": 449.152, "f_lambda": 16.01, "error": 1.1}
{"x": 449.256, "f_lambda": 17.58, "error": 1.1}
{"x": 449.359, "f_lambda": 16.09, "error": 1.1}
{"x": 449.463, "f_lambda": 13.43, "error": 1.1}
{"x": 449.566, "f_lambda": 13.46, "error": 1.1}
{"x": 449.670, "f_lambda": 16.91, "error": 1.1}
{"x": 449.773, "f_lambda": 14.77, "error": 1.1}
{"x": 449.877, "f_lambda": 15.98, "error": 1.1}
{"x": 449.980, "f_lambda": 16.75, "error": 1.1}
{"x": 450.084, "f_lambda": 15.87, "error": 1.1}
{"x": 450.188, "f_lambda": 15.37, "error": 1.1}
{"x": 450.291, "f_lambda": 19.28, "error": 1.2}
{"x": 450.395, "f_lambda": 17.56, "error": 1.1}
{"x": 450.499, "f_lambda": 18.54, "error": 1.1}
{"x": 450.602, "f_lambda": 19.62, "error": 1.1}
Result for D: 1.26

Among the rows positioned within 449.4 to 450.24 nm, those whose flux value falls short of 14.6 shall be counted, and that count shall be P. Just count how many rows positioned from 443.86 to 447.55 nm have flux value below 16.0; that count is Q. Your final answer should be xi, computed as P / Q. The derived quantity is 0.1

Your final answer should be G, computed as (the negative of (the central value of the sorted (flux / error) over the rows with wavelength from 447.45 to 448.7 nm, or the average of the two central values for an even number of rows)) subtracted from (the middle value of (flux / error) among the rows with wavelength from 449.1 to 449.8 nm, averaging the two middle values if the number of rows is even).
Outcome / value 28.7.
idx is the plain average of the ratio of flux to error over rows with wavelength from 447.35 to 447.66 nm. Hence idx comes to 13.4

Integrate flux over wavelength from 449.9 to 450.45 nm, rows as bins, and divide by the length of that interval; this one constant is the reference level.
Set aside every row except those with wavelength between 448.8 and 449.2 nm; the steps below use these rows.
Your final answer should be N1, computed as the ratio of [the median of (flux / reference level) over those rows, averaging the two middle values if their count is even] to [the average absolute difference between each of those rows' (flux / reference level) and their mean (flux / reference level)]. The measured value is 16.4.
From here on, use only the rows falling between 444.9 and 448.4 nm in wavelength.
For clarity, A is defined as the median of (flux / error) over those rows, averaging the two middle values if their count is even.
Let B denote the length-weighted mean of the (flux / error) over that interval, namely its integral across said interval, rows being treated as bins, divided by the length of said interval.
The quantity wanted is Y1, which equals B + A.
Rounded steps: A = 12.8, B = 12.5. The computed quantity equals 25.3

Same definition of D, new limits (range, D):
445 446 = 1.15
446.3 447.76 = 1.24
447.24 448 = 1.24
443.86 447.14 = 1.23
